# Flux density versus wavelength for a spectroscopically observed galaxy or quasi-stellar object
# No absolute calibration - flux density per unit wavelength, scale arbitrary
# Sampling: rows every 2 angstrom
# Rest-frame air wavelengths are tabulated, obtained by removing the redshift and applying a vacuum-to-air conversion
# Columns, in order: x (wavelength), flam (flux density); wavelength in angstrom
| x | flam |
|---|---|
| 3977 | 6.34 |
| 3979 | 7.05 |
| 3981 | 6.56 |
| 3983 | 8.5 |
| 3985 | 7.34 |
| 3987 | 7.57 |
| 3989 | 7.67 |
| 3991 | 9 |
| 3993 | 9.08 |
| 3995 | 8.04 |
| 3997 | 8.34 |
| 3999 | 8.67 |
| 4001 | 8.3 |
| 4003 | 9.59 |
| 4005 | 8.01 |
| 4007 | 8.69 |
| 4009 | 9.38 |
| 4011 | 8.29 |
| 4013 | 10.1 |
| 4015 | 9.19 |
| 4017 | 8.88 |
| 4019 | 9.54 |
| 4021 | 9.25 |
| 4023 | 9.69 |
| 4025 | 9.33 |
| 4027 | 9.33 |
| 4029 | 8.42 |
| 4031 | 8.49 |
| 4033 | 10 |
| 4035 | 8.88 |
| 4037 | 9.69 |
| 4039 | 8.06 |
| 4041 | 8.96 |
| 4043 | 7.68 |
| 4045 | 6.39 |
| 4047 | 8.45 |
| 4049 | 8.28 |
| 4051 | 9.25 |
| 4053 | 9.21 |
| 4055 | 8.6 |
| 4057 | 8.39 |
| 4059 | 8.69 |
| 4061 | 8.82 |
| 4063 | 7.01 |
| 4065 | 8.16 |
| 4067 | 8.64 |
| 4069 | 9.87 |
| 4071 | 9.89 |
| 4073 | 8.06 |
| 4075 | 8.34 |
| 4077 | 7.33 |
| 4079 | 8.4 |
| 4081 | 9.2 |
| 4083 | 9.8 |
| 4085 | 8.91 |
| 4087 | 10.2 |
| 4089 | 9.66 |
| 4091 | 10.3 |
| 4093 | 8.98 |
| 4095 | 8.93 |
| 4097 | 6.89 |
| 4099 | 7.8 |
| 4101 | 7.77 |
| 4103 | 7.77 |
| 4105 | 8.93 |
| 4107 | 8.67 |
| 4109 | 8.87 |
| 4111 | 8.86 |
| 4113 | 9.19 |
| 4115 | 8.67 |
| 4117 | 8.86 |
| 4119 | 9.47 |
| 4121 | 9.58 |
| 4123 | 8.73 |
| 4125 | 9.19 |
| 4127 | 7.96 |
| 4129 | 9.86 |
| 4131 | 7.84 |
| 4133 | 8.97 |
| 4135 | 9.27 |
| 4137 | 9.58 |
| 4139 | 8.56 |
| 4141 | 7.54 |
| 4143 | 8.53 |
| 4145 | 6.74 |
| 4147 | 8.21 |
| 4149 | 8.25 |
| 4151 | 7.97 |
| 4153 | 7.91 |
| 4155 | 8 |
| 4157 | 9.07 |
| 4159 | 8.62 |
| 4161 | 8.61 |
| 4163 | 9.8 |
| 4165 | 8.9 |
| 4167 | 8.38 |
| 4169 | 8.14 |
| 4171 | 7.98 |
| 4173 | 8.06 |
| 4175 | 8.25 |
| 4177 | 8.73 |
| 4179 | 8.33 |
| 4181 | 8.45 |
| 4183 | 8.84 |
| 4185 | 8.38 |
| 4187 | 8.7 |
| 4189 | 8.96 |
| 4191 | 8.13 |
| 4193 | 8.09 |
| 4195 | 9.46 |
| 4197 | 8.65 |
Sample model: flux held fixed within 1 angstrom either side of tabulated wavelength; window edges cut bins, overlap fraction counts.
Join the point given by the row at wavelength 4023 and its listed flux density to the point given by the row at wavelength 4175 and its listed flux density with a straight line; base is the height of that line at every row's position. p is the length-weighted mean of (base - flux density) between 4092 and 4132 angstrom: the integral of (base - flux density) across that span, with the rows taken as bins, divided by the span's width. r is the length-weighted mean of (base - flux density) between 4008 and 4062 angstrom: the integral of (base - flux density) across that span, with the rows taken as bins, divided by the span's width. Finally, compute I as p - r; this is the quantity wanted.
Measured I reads -0.5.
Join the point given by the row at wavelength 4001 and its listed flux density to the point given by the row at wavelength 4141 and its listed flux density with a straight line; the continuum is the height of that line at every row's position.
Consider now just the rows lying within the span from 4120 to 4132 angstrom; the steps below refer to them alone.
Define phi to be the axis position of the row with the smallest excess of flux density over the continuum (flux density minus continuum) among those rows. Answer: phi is 4131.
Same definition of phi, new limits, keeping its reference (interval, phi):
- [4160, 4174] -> 4171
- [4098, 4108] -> 4101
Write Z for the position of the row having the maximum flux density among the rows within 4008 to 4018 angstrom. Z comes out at 4013 angstrom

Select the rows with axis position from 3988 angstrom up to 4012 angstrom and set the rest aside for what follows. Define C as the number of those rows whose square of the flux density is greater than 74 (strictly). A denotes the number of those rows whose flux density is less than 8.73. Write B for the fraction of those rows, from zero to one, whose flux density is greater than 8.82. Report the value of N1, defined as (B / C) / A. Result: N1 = 0.007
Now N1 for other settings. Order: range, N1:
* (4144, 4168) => 0.006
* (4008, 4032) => 0.028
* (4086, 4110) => 0.015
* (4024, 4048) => 0.014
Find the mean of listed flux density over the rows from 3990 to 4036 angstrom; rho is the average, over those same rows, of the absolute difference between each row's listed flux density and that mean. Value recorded 0.50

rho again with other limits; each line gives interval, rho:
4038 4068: 0.57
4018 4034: 0.40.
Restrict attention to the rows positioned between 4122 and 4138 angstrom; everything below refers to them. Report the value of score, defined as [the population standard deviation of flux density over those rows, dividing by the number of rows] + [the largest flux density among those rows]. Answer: 10.5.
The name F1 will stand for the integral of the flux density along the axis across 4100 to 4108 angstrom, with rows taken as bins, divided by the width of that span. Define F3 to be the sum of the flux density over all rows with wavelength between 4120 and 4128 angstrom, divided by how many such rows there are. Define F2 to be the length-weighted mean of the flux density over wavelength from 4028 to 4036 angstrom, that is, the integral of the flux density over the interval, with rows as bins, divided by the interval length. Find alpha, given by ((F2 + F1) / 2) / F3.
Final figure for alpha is 0.97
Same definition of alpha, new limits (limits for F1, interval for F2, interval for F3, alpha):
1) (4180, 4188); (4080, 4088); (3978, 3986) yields 1.23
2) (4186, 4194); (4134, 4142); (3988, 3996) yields 1.02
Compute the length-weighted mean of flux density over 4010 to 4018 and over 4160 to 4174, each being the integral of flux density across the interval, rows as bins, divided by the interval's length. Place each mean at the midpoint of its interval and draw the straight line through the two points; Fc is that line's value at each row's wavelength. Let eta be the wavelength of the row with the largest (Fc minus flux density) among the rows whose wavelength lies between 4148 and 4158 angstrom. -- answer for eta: 4153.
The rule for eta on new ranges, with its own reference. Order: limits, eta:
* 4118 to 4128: 4127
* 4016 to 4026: 4017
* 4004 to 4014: 4005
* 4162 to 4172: 4171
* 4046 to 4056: 4049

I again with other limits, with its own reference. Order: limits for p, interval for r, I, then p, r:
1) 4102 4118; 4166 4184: 0.2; 0.1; -0.1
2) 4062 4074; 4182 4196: 1.2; 0.7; -0.5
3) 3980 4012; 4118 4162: 1.6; 1.6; 0.0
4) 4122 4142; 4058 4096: -0.4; -0.1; 0.3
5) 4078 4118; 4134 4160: 0.0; 0.1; 0.2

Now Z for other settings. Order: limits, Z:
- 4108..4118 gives 4113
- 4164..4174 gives 4165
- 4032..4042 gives 4033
